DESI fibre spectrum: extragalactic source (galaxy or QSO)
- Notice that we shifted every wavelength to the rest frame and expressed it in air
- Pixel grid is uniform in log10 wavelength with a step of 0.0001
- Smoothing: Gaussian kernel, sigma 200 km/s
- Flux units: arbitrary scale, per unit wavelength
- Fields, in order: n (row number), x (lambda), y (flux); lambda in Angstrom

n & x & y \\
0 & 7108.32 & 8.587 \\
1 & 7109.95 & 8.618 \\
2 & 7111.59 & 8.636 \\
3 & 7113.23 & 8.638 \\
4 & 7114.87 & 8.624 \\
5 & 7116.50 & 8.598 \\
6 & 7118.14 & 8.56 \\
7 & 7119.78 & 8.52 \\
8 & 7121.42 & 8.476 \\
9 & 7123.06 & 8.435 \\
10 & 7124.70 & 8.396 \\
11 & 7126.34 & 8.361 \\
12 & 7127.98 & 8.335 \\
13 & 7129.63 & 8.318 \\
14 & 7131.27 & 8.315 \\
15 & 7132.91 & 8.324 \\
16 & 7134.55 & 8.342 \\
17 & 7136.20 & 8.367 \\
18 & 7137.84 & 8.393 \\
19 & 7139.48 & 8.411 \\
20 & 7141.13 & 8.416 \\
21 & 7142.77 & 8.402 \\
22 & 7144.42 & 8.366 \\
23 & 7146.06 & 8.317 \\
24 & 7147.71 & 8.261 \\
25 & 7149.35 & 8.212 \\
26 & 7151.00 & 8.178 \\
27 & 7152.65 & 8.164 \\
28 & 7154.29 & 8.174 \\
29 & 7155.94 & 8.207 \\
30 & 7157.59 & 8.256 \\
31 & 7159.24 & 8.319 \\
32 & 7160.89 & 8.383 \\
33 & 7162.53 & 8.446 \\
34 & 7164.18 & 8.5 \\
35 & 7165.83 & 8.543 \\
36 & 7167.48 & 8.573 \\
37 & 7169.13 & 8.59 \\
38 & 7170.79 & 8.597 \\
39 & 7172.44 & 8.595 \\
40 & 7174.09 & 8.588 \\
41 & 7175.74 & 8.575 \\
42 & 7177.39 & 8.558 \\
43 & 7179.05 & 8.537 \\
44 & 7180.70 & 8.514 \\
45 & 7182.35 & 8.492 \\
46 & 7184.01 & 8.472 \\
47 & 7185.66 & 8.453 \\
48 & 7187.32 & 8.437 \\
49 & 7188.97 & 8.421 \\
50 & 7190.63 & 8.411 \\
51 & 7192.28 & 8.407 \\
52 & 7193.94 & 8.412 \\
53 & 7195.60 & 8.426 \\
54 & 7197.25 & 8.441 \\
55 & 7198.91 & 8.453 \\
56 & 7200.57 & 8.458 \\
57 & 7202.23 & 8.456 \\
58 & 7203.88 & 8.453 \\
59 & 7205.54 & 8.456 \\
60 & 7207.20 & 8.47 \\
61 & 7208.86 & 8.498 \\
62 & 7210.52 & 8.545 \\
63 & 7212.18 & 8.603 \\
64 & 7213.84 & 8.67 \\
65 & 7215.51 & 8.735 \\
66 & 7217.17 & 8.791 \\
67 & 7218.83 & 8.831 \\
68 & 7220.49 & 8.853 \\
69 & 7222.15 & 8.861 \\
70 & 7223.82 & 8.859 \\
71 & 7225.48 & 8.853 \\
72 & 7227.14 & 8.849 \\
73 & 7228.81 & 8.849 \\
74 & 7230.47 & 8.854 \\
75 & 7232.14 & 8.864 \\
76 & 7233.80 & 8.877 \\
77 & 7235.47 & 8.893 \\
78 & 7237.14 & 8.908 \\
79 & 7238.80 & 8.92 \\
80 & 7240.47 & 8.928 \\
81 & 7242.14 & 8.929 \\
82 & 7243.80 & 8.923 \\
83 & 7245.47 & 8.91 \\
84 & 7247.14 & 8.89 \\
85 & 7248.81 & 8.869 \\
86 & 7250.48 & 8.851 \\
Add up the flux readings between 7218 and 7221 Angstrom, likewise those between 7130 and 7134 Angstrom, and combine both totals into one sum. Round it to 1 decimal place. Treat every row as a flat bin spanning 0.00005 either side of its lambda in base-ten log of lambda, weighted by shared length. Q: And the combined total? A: 34.3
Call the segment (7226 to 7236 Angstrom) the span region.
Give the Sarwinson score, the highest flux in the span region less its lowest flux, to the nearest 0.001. 0.044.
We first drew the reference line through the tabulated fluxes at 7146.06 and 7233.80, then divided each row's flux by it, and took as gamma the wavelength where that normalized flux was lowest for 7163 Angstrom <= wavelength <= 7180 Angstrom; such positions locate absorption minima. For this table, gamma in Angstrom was 7179.05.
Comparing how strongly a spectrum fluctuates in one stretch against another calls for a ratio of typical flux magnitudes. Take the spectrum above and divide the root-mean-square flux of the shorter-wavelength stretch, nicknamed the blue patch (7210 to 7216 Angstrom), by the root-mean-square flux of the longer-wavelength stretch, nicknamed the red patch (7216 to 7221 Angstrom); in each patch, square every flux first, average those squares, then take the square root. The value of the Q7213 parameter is 0.98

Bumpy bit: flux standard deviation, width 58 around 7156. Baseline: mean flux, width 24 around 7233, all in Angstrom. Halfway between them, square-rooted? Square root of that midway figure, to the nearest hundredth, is 2.12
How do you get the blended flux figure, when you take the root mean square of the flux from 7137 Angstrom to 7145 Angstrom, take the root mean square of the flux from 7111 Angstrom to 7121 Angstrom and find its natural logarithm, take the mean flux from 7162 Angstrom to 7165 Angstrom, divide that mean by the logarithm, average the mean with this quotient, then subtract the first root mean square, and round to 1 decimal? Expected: -2.2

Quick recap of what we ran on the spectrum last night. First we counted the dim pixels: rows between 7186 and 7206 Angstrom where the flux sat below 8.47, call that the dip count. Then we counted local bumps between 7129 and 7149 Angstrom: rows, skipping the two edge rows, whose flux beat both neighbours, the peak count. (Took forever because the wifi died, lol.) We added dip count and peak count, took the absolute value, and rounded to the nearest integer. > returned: 13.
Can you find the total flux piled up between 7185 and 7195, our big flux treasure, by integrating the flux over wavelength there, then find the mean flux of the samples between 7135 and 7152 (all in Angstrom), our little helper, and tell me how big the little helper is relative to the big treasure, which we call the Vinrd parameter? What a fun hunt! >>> 0.10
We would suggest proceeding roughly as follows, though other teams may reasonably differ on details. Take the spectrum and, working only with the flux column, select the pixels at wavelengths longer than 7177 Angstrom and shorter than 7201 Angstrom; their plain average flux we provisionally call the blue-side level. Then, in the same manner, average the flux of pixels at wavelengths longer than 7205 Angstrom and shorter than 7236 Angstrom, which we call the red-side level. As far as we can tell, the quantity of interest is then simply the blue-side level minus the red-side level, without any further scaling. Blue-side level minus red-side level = -0.29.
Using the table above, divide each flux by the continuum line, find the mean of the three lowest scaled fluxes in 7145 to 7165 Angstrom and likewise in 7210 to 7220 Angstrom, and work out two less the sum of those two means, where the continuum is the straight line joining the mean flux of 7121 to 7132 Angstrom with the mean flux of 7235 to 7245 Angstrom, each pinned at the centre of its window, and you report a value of 0.059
